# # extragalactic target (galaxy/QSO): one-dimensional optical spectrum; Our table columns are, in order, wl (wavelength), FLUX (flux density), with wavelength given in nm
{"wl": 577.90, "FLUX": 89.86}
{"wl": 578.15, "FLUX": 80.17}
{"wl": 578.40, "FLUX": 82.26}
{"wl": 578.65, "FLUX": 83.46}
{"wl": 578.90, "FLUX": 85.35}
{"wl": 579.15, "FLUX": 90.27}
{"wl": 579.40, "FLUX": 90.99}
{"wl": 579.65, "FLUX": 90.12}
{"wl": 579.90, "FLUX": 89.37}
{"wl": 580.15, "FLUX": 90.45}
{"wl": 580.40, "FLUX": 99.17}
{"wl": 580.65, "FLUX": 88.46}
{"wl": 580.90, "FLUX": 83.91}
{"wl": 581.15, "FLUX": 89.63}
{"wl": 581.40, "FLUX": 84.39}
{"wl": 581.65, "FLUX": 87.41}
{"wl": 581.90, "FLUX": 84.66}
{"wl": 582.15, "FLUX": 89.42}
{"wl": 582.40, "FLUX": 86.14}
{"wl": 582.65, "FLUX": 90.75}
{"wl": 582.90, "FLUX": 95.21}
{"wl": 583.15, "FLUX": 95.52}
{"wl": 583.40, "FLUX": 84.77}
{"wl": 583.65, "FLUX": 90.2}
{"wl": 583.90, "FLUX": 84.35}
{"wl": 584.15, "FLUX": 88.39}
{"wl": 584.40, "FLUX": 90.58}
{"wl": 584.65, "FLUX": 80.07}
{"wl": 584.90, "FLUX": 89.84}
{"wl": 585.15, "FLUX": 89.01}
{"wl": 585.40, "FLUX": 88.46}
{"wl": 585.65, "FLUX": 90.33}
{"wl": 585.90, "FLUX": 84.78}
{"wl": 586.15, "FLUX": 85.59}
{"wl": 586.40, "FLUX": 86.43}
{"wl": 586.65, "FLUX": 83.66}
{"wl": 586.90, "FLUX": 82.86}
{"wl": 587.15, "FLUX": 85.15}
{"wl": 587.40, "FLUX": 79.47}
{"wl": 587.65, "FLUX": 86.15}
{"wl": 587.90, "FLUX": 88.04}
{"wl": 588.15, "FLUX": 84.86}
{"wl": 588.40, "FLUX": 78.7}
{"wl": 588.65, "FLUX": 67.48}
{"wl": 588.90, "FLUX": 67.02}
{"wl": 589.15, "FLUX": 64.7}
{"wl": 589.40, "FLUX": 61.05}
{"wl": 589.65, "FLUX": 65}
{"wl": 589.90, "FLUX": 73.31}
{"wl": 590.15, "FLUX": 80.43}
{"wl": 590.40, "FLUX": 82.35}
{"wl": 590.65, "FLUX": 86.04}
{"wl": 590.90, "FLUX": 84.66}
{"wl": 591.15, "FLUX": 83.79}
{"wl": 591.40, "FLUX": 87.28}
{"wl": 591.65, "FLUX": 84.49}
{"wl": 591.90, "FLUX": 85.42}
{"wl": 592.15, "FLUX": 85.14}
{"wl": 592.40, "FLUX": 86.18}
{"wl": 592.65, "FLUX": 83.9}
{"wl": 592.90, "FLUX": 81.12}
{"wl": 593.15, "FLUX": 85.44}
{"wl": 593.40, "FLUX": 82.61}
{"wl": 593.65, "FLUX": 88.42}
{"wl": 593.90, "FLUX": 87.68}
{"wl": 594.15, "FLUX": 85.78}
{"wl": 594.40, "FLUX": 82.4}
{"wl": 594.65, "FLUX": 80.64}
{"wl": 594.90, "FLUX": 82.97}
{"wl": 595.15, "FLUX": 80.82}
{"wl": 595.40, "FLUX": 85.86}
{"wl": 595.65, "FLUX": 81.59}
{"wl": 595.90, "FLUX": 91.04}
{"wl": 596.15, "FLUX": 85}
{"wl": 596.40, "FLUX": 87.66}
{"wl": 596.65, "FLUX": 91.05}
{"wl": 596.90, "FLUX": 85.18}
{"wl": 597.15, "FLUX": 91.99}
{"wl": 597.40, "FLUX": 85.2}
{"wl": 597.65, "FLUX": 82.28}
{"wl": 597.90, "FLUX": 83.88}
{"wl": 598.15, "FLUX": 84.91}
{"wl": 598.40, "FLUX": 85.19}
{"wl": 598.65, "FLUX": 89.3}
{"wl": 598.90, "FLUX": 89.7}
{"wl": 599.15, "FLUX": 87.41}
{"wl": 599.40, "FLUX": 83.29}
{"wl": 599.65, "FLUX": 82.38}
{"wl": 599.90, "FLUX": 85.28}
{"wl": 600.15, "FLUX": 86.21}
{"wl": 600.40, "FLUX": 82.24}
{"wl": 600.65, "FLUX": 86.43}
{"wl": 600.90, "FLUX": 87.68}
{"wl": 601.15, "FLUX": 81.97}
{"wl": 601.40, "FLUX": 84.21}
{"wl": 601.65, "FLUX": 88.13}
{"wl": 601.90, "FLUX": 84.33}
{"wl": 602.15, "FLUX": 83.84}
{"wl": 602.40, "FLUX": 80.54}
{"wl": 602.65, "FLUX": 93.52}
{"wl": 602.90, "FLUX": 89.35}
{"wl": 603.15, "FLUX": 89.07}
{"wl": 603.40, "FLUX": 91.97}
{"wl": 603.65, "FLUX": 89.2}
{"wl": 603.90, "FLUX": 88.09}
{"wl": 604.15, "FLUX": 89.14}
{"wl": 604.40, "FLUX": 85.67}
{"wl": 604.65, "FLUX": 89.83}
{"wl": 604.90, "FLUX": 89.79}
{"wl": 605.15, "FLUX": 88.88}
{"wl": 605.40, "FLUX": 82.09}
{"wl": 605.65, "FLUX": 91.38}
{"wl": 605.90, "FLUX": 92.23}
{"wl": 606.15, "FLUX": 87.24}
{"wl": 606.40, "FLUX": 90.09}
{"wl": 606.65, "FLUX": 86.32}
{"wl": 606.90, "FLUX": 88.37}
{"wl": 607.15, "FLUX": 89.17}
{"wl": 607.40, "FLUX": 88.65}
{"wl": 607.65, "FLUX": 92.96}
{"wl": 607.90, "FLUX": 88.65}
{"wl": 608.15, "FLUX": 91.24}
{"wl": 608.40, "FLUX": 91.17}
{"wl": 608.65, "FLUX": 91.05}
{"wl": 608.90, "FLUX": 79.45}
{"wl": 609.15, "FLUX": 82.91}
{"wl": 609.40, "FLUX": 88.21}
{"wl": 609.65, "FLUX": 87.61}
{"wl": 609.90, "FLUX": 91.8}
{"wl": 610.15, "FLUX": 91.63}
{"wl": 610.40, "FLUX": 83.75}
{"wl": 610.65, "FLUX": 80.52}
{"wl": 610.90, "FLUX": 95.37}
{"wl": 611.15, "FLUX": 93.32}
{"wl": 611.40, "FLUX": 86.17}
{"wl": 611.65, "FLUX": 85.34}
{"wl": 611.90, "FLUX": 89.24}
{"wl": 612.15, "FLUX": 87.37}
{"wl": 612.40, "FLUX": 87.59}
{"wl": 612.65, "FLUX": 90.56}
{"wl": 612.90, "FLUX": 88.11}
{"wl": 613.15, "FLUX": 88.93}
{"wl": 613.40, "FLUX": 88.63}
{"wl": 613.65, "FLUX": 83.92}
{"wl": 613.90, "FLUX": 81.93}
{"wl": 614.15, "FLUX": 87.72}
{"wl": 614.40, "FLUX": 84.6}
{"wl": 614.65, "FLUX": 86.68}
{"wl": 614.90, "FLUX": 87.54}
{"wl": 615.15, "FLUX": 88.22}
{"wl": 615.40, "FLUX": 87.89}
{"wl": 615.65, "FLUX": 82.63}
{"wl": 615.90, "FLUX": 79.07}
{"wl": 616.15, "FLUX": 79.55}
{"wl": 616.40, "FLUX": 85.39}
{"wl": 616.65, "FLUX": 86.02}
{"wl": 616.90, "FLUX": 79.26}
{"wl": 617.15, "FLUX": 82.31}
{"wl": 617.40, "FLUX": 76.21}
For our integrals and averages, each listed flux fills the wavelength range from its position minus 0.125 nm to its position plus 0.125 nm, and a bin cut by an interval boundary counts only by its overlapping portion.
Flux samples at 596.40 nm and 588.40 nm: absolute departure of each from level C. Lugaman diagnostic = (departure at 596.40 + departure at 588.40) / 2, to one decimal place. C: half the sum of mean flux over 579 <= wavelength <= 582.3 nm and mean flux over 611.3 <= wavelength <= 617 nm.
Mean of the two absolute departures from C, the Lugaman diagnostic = 4.5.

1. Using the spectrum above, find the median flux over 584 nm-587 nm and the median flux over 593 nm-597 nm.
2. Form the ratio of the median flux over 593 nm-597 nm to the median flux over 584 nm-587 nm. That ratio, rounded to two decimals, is 0.98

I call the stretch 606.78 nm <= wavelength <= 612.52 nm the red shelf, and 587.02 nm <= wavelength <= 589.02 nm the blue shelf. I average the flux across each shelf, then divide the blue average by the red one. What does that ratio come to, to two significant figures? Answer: 0.90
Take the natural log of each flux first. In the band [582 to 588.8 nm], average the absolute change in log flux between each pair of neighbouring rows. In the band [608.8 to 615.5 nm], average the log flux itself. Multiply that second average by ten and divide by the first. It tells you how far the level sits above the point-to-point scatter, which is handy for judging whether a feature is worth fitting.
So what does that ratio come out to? 877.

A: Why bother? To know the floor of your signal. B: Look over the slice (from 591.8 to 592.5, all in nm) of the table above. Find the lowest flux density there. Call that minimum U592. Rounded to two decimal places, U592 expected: 85.14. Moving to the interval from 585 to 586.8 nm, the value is 83.66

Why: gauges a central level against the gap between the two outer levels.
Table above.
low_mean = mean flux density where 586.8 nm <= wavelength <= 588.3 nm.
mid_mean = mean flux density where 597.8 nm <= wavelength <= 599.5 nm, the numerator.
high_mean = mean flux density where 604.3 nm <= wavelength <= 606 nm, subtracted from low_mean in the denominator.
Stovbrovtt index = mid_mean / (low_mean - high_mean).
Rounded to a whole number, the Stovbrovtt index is -21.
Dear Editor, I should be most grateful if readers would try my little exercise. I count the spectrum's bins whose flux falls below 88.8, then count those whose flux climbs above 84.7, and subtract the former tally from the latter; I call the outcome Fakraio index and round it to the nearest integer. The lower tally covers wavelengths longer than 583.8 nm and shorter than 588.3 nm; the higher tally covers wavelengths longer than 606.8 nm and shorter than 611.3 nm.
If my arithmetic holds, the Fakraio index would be 0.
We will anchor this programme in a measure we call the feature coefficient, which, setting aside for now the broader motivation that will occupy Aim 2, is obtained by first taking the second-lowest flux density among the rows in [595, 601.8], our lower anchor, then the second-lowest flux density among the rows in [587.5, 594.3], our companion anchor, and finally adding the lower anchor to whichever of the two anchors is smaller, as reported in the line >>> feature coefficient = 146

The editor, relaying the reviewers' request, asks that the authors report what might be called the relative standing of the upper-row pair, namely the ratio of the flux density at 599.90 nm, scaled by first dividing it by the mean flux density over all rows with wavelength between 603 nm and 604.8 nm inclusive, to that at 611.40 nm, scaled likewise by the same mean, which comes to 0.99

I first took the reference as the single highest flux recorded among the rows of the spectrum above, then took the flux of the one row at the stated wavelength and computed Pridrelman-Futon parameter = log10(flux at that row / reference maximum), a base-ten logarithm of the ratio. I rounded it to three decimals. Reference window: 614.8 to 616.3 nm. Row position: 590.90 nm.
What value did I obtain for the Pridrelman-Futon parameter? -0.018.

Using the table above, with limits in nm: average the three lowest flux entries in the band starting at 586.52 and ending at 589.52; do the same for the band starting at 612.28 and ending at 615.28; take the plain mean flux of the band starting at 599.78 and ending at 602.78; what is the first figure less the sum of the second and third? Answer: -105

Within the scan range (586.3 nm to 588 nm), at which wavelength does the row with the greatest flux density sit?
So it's 587.90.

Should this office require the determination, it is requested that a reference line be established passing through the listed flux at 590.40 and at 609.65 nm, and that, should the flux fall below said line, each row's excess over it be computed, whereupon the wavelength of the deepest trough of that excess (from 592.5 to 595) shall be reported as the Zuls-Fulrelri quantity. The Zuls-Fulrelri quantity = 594.65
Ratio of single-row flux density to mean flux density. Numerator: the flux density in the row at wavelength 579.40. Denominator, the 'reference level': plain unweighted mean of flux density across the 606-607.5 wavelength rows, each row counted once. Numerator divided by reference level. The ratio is 1.03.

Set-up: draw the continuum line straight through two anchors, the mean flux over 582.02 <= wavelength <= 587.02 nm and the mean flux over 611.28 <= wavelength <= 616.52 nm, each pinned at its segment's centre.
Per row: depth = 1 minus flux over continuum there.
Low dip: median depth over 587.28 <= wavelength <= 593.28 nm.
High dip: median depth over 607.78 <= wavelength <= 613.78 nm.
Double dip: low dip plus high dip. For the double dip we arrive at 0.016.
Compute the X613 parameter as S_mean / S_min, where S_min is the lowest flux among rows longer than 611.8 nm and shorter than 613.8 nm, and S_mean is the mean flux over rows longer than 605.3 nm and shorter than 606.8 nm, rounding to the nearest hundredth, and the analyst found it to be 1.05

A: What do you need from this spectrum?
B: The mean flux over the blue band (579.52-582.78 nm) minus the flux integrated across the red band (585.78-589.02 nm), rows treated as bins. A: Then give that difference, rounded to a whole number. -176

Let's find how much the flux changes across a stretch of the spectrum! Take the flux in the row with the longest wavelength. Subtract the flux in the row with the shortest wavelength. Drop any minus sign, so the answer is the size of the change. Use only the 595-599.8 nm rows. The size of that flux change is 2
